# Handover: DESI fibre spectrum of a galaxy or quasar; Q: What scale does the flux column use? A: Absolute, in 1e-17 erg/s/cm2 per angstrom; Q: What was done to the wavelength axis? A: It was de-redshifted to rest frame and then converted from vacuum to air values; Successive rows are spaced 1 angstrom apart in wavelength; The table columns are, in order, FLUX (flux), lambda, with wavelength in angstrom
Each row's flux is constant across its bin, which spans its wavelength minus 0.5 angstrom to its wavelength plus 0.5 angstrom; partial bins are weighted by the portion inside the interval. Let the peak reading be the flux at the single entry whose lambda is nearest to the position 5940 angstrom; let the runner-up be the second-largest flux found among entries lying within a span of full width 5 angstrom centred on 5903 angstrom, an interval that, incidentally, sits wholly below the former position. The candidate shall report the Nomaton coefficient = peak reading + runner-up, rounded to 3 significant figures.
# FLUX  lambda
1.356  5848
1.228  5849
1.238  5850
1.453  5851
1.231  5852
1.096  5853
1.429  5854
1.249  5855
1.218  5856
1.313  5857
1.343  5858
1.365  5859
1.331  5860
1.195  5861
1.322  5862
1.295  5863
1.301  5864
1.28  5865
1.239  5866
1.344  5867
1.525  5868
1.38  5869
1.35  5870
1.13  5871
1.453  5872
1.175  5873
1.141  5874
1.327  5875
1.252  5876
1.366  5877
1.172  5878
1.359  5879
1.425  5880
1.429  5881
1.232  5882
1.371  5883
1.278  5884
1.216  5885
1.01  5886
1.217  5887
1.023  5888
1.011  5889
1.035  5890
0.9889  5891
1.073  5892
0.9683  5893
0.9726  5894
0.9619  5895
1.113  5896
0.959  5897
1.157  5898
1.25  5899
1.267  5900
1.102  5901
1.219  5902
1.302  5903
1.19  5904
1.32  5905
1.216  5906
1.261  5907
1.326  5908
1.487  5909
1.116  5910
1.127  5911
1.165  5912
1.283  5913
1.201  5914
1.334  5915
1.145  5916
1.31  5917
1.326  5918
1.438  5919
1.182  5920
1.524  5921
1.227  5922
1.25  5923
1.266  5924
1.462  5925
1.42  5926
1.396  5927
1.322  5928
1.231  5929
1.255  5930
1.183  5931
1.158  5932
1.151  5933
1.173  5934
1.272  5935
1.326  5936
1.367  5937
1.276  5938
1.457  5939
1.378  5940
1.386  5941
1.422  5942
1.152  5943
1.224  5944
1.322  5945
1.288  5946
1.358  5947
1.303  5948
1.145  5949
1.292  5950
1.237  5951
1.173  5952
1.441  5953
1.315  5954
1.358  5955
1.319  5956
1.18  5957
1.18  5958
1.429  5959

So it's 2.68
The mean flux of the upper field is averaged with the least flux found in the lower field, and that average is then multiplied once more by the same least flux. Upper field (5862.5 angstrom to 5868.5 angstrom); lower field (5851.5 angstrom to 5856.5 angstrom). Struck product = 1.33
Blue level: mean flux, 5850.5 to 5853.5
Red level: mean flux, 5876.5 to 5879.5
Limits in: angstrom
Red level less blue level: 0.04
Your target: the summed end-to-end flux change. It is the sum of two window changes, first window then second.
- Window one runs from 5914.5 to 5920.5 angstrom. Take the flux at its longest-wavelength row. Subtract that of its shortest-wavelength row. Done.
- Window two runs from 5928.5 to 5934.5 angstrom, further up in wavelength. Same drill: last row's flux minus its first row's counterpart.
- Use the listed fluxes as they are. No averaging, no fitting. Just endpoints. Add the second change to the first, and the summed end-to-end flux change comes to -0.21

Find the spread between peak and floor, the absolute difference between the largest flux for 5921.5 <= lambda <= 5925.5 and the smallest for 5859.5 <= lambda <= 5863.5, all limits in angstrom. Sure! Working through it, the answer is 0.27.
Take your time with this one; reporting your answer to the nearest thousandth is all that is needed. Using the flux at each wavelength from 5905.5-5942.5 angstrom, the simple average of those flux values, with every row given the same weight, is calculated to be 1.292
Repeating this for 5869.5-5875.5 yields 1.263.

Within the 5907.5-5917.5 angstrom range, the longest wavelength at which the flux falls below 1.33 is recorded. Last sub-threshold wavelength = 5917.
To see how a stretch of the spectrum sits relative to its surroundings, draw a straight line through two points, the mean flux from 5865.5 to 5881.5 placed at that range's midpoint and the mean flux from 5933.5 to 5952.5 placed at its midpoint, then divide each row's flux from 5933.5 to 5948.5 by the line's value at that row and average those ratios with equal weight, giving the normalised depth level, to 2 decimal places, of 1.02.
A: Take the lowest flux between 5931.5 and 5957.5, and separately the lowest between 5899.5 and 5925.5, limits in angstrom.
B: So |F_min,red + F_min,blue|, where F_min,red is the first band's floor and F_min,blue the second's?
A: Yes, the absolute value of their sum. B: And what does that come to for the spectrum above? 2.25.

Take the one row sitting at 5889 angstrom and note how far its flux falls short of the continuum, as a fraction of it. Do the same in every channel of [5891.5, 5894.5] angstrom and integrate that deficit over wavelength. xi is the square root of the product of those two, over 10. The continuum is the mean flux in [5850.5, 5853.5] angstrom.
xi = 0.035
